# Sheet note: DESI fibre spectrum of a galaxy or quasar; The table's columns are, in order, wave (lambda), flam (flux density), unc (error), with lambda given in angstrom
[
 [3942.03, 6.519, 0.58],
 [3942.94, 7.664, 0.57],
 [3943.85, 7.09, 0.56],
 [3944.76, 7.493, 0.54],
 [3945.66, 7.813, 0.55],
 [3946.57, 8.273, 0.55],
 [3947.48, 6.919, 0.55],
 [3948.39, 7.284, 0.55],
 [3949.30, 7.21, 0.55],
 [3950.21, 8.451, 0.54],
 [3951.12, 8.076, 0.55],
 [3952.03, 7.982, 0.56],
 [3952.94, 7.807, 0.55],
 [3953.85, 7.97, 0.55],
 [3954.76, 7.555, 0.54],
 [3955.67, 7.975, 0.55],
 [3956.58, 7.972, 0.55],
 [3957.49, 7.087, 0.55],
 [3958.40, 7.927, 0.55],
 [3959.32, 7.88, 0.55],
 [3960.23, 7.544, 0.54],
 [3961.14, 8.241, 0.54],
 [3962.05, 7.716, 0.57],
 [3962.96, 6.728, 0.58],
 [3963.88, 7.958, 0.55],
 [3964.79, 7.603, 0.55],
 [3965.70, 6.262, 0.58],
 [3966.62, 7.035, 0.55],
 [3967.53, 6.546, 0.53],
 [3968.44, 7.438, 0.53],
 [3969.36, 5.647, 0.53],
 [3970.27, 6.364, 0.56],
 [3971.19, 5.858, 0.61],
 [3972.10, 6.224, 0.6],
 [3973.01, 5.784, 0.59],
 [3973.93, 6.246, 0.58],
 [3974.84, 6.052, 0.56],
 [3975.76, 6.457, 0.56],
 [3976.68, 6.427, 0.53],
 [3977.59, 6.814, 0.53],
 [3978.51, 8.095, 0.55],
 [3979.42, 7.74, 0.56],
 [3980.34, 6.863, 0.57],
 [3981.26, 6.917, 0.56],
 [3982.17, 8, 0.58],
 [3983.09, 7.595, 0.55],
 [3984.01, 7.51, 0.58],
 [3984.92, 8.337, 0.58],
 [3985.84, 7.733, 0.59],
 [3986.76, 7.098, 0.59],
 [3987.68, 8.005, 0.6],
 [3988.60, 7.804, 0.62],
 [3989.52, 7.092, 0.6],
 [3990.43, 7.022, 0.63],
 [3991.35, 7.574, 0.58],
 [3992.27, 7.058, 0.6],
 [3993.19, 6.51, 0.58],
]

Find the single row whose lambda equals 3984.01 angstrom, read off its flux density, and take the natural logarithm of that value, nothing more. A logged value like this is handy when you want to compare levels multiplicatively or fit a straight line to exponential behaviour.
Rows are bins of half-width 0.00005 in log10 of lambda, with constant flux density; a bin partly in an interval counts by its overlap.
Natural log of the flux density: 2.02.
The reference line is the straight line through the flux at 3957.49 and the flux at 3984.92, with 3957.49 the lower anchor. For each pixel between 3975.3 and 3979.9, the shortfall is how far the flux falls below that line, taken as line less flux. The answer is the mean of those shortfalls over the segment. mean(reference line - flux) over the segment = 0.90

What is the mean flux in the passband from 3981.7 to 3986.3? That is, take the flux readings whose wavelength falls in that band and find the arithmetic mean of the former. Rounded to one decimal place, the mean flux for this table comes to 7.8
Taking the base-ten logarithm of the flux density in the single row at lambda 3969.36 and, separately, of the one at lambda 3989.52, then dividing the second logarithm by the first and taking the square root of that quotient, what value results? 1.06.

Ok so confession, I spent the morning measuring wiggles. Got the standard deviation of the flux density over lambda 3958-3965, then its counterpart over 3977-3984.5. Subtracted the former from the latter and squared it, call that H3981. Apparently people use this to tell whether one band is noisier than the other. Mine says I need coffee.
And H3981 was 0.004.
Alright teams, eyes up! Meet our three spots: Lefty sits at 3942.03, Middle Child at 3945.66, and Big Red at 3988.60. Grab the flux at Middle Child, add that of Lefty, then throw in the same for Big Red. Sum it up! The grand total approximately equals 22.1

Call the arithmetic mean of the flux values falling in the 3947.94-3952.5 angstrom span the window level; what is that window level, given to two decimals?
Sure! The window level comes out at 7.80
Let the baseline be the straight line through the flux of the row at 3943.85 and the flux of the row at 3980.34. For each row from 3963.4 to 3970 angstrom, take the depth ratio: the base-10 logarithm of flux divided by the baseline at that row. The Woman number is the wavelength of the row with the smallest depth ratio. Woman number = 3969.36 angstrom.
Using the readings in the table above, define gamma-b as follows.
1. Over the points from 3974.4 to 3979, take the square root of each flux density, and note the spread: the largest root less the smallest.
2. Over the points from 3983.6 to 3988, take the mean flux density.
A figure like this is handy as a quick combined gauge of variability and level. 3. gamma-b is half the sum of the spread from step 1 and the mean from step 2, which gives 4.1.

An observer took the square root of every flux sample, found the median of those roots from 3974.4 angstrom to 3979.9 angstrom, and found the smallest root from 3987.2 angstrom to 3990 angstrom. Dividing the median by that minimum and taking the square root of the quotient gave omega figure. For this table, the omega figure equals 0.98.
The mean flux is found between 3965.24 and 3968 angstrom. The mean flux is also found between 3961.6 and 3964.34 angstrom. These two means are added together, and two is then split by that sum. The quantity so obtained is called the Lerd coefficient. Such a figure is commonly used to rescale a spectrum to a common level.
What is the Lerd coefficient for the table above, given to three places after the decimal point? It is 0.142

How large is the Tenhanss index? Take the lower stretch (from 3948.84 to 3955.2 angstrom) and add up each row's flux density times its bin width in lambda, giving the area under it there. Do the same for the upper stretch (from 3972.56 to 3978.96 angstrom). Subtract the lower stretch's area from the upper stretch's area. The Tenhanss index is -8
